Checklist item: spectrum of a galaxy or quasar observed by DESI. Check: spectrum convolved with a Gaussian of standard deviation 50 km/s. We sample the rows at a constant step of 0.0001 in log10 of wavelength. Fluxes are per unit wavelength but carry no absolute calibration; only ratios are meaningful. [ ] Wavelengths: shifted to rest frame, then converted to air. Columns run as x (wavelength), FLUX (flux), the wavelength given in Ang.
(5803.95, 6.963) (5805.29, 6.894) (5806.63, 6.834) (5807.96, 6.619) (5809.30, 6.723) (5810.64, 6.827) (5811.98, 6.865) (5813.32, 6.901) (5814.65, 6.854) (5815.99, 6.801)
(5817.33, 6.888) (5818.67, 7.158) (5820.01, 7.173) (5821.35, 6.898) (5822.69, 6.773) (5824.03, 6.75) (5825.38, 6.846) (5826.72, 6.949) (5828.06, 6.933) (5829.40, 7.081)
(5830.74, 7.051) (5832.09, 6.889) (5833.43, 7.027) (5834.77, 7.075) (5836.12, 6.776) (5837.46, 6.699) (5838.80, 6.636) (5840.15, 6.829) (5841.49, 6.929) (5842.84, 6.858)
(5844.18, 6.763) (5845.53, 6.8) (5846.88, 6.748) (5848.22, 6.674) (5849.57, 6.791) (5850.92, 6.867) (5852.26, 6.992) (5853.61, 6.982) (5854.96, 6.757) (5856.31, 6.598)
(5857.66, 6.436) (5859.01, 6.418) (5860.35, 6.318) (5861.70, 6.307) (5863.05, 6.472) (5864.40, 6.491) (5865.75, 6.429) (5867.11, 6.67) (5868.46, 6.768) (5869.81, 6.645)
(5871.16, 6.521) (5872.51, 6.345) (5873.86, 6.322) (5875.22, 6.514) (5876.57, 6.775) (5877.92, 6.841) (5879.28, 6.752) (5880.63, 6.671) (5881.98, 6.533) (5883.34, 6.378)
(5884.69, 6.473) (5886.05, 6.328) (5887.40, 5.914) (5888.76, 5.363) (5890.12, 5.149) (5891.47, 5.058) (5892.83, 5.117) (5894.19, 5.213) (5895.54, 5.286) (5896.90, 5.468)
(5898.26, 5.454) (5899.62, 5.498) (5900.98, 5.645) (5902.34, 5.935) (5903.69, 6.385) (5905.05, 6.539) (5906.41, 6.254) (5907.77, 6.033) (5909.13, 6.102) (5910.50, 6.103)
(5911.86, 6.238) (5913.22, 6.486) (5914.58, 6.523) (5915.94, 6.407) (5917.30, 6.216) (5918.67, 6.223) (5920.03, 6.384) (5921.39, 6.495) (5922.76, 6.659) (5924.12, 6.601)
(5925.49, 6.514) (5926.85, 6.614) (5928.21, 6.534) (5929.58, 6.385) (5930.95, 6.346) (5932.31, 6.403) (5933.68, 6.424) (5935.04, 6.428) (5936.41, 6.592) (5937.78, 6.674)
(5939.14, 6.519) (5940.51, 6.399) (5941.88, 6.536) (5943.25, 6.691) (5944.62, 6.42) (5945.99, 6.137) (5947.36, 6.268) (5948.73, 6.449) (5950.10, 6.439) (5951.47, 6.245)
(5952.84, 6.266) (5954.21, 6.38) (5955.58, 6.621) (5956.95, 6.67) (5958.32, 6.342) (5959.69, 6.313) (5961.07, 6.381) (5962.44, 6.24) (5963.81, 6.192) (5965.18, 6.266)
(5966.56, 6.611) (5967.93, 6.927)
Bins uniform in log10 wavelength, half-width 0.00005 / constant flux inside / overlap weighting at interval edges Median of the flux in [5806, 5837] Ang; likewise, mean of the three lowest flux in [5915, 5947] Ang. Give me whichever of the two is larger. 6.89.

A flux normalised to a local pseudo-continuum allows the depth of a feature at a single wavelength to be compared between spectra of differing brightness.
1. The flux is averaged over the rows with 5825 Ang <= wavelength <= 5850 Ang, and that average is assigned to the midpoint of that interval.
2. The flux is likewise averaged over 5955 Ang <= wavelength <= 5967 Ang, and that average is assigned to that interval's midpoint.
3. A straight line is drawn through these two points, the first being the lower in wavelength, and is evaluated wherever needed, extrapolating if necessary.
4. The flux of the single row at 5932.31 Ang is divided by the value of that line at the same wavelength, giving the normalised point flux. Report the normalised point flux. 0.98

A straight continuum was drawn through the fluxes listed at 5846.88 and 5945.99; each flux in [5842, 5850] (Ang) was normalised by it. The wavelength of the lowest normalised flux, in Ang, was 5848.22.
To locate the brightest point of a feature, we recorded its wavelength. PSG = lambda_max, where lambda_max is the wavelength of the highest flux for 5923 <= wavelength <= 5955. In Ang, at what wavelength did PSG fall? 5943.25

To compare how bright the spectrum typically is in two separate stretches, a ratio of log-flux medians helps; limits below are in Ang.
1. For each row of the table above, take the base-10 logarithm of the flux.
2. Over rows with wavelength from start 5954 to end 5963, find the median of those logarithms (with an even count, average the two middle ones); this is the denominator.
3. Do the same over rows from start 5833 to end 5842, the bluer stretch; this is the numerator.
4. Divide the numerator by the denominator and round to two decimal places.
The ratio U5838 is 1.04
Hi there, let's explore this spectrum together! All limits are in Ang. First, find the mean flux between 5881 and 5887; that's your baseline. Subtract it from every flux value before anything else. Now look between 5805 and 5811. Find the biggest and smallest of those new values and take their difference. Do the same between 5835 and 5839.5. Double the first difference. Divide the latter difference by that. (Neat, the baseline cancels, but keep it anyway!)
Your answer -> 0.25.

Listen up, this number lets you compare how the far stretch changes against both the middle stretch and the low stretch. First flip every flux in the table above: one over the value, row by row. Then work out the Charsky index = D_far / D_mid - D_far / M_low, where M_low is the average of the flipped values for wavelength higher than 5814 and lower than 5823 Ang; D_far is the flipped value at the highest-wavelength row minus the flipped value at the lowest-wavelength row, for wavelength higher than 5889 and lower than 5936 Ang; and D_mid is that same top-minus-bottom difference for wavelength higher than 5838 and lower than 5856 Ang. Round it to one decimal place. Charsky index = 14.6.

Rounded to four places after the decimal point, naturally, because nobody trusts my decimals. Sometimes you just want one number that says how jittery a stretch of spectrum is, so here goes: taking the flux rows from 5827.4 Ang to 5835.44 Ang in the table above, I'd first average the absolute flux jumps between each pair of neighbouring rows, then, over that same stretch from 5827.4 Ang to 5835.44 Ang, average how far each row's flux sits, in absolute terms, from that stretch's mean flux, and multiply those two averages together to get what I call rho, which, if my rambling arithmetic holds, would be 0.0069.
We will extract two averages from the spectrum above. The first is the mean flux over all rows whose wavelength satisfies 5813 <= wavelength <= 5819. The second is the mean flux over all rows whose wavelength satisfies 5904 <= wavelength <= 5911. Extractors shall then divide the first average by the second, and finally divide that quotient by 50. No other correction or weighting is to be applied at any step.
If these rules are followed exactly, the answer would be 0.0223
